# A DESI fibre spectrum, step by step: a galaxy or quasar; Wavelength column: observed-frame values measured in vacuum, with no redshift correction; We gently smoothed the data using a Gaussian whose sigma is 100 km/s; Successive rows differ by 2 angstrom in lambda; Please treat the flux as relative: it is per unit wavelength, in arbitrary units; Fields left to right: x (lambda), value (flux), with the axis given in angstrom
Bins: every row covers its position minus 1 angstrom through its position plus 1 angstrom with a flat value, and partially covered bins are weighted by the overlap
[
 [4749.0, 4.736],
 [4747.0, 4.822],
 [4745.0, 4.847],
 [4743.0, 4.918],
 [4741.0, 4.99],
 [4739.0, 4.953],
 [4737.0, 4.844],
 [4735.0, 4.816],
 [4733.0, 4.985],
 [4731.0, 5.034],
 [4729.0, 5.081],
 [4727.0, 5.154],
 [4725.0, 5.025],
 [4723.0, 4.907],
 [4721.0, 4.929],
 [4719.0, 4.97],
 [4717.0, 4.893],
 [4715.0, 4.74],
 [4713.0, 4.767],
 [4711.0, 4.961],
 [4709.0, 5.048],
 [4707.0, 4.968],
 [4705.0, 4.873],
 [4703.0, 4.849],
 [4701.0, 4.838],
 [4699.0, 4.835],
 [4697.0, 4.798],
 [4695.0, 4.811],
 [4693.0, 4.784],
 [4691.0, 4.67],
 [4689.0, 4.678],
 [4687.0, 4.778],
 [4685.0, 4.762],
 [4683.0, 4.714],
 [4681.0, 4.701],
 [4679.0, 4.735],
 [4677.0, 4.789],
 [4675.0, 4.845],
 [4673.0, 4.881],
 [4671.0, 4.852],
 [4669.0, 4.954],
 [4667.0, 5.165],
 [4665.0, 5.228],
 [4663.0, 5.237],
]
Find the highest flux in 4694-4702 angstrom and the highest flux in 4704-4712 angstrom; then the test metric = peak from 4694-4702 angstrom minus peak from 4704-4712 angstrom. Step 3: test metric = -0.21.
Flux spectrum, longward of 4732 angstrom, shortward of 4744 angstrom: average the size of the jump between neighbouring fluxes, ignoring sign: 0.083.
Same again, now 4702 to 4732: 0.083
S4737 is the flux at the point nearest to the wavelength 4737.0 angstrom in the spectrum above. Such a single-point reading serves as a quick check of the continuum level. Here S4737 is 4.844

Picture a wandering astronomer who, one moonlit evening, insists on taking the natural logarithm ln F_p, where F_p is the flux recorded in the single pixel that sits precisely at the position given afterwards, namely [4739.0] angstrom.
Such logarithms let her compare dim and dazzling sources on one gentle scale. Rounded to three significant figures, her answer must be 1.60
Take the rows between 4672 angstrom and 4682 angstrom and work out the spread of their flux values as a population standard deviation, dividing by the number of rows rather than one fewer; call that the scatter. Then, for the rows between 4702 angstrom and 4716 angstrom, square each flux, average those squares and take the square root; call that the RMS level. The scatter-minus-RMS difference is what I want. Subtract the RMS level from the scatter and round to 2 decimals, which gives -4.82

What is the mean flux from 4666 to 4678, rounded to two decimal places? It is 4.91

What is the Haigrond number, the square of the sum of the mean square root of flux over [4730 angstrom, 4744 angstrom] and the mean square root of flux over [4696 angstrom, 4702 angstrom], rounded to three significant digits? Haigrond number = 19.5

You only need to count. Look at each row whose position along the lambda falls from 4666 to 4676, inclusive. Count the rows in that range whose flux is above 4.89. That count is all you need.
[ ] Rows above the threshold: 2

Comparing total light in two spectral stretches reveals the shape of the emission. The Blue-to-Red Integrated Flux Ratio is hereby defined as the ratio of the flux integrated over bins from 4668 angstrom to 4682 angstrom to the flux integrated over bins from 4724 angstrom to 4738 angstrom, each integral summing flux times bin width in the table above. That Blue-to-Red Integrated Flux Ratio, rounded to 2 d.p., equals 0.97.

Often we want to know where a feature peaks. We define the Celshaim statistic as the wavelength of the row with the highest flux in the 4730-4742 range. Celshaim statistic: 4731.0 angstrom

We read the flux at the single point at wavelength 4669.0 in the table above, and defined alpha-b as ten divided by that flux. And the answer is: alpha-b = 2.02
